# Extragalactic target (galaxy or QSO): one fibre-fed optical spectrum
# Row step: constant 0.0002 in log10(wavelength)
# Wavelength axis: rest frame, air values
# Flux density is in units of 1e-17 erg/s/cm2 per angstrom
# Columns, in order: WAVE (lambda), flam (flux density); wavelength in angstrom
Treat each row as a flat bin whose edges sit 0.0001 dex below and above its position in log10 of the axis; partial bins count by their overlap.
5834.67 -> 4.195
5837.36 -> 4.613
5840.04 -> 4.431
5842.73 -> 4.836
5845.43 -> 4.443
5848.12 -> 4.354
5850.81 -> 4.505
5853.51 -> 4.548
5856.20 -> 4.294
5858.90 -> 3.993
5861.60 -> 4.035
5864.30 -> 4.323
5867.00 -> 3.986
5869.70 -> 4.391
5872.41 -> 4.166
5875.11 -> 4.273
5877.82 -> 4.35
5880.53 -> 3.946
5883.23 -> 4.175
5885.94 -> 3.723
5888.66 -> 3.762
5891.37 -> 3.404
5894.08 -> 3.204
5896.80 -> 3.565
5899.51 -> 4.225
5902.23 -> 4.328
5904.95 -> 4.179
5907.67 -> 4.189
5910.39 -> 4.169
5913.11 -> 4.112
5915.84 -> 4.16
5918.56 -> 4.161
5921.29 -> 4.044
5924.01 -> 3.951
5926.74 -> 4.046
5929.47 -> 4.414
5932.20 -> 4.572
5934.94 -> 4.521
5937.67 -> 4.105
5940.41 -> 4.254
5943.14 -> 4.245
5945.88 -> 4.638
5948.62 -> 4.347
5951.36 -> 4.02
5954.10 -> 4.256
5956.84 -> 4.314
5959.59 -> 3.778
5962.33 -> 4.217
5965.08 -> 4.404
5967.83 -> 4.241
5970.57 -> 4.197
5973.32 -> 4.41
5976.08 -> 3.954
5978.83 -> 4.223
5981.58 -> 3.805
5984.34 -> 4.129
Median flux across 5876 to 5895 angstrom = 3.76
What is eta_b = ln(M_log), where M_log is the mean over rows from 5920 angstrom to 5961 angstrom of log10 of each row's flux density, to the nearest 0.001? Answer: -0.468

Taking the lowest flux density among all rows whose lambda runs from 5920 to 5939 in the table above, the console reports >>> 3.951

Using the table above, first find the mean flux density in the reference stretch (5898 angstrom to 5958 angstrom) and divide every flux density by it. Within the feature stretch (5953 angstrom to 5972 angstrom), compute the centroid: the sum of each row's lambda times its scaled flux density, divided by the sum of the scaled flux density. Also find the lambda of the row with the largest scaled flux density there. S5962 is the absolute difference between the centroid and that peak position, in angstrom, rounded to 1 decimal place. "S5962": 2.7 angstrom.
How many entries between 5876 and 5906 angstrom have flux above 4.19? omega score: 3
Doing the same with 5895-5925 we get 2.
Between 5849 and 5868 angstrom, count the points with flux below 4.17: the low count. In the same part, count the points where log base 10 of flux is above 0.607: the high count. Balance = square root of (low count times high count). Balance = 3.5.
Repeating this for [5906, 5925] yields 5.5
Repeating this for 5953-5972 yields 2.4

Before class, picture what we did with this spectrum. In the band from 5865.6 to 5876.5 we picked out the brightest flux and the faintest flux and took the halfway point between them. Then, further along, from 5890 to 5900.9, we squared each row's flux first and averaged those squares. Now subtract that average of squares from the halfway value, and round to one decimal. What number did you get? -8.9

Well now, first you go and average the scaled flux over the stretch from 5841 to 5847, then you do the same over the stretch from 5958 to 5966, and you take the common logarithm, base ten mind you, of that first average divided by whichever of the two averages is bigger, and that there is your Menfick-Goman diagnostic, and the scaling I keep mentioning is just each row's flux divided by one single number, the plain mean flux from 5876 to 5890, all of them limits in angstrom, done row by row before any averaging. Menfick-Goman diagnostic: 0.0000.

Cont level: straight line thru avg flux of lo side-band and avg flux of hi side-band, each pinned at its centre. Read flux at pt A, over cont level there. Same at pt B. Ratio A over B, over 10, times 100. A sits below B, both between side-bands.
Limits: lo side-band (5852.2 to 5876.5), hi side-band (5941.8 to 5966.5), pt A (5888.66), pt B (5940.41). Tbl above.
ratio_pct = 8.9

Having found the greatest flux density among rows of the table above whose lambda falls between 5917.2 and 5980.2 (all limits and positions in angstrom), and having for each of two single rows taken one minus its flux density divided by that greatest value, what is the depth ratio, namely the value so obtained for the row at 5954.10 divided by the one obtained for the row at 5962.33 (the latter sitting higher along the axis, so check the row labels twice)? 0.9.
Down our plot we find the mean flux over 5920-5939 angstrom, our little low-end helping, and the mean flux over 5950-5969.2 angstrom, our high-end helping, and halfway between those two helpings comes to 4.21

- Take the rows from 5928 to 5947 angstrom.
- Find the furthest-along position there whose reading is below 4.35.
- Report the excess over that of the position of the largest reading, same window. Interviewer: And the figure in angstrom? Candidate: 2.7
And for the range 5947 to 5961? -11.0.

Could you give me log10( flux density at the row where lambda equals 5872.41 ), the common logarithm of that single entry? 0.620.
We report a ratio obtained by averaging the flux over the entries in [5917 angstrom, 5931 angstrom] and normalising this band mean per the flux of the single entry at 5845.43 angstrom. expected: 0.93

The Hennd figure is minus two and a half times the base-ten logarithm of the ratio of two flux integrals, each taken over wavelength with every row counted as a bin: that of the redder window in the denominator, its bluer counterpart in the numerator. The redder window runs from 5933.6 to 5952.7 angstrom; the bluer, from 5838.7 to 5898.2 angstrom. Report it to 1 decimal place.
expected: -1.2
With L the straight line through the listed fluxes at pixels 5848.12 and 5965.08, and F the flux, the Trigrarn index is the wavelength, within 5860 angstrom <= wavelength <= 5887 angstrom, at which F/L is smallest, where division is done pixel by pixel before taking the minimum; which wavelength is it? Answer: 5885.94 angstrom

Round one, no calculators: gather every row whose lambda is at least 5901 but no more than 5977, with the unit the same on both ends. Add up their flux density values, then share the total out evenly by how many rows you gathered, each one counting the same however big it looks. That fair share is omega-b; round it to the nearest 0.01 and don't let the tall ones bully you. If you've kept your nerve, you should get 4.22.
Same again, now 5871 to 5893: 3.97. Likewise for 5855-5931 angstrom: 4.06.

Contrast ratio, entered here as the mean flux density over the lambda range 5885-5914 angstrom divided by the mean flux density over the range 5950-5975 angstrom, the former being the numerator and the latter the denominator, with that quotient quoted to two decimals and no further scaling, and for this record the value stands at 0.93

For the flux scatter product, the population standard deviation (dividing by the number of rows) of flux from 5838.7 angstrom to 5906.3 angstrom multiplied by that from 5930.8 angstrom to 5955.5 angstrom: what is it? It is 0.073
